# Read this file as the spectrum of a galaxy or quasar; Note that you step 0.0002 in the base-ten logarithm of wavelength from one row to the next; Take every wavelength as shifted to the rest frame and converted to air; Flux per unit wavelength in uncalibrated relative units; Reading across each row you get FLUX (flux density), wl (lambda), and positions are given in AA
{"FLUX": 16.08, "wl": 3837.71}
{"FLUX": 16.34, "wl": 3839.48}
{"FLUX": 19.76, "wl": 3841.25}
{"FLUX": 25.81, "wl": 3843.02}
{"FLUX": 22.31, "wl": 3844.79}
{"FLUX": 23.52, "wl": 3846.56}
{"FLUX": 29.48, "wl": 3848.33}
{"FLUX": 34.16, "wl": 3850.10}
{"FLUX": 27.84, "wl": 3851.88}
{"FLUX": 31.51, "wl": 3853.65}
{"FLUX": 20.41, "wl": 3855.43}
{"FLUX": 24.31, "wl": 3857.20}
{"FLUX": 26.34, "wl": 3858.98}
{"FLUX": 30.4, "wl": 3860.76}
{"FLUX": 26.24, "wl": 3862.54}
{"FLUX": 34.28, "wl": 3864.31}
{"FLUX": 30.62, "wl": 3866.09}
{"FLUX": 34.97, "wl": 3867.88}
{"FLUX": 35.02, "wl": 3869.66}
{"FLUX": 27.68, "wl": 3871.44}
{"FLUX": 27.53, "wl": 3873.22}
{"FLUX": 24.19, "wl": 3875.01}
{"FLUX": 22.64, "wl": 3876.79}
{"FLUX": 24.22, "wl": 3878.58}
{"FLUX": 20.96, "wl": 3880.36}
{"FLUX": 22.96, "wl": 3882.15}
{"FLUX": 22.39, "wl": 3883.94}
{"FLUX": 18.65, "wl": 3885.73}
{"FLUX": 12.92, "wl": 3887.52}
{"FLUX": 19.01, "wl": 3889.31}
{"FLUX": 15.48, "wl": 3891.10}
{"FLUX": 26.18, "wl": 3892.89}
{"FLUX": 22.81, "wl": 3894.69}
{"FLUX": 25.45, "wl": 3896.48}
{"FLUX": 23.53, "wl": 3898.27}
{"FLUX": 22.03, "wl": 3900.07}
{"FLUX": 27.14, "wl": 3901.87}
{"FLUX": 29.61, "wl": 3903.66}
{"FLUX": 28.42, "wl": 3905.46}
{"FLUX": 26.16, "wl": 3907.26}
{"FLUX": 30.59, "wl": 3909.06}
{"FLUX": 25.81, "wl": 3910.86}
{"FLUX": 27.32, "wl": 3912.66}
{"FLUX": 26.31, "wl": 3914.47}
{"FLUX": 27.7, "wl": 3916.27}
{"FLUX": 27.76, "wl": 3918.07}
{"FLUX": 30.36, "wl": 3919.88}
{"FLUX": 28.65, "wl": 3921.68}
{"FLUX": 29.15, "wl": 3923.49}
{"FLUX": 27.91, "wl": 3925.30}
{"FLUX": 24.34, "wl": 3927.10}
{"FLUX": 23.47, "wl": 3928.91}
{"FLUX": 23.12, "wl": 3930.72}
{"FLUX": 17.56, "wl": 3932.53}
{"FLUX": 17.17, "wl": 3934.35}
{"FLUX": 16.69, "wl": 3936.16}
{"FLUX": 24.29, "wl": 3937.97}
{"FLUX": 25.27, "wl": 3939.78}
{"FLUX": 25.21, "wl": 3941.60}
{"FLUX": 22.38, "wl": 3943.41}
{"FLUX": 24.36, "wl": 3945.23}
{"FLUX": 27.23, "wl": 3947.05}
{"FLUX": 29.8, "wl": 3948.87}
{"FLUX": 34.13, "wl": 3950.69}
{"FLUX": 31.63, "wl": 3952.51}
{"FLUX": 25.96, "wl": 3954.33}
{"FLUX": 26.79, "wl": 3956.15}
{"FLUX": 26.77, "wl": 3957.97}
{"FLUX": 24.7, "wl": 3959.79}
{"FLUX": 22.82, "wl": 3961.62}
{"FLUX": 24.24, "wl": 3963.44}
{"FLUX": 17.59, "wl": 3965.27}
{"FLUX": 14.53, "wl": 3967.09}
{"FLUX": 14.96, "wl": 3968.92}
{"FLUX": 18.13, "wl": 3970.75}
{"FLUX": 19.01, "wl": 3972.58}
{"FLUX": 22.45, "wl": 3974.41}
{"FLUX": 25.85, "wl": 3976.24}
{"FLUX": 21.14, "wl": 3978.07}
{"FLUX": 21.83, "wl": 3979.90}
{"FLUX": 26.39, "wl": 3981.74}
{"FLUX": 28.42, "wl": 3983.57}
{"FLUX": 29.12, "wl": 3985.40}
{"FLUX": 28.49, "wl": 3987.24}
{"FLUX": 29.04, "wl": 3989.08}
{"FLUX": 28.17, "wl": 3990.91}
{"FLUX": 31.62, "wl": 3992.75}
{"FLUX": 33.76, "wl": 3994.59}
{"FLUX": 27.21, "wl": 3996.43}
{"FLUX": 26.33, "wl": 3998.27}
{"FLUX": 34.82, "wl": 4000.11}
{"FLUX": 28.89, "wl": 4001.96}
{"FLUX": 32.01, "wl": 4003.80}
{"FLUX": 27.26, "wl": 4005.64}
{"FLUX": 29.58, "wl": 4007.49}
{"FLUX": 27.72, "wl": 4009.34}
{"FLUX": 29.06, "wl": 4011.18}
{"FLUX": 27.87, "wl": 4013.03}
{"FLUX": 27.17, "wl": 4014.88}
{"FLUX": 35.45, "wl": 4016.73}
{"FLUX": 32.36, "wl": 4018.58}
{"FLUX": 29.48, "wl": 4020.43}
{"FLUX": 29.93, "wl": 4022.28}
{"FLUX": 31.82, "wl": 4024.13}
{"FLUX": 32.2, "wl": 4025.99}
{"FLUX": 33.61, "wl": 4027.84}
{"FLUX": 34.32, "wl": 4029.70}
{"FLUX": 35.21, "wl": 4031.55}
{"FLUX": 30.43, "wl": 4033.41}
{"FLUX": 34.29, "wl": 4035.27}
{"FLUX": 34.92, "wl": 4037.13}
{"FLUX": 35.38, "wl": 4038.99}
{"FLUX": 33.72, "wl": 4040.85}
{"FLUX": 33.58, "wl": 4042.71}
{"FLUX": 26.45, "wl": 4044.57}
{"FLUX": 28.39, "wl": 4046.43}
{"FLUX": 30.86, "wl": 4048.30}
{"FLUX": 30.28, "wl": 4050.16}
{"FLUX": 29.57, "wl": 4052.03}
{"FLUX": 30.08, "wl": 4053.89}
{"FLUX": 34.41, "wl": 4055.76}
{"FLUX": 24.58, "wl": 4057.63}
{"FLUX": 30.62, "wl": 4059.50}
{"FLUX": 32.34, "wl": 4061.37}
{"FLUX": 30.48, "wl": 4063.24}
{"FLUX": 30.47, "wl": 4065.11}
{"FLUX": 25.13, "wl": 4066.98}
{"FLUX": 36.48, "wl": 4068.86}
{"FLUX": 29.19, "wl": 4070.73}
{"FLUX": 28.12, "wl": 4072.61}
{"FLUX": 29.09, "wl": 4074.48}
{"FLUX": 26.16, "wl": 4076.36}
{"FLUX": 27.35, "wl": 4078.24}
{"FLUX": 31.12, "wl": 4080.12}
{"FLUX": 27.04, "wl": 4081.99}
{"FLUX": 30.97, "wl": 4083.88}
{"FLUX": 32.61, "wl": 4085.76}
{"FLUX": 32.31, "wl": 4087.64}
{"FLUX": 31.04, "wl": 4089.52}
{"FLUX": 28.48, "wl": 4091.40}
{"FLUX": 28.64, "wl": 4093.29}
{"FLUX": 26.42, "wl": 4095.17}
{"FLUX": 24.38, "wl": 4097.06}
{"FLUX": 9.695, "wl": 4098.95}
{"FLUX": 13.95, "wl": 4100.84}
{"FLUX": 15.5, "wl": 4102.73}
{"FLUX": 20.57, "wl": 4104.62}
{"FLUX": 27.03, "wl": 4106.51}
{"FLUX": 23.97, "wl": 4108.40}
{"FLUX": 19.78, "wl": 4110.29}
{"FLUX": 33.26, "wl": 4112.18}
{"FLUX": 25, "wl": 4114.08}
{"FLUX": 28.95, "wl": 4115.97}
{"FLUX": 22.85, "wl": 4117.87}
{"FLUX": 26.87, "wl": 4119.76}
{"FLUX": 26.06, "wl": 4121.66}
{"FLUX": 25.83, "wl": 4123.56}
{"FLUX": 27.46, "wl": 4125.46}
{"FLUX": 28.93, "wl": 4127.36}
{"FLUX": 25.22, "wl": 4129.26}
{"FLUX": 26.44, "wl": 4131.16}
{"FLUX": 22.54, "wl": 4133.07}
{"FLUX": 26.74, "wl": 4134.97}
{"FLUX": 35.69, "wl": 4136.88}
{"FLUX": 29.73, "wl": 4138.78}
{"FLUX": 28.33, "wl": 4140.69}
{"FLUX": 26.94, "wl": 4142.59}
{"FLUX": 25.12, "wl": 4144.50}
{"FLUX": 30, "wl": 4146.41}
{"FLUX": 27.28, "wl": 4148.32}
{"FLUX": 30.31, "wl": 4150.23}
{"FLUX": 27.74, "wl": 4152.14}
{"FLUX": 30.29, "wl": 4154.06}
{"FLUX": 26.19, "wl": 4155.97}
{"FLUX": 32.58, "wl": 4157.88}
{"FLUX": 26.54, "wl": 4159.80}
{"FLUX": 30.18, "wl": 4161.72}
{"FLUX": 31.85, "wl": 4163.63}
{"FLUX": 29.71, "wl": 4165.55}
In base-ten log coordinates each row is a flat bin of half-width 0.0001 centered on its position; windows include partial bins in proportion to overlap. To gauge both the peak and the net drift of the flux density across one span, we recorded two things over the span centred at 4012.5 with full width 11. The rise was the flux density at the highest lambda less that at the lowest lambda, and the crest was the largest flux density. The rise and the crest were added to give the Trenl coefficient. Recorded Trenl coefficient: 41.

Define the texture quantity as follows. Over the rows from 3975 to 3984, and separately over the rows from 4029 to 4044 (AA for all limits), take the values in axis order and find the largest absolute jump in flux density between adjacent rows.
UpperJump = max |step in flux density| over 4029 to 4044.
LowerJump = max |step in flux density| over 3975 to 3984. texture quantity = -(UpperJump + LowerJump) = -9.5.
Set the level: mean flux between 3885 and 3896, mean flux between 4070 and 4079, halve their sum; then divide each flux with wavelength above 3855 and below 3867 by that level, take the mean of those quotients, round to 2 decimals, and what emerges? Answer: 1.17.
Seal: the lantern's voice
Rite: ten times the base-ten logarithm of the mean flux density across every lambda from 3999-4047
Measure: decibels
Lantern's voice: 15.0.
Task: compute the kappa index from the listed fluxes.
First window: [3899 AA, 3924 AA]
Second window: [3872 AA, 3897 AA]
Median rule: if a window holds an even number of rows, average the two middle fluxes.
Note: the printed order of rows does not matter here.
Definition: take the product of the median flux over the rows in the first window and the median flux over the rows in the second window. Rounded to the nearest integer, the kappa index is 630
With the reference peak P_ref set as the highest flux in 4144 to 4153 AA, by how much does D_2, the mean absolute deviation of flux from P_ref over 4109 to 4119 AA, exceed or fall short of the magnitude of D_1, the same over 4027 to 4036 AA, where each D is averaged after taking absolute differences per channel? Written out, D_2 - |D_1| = 2.3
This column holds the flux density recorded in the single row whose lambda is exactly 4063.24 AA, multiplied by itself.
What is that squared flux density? 929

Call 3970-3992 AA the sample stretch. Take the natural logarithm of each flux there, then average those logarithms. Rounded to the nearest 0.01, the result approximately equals 3.20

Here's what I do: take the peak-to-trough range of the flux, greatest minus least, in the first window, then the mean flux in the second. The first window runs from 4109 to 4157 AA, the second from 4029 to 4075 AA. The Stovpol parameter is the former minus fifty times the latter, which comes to -1541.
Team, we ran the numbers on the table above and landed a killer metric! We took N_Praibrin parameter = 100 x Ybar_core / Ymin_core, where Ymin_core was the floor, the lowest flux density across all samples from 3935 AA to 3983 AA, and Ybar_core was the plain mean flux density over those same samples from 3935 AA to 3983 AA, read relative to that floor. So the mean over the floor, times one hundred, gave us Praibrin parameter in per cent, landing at 163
